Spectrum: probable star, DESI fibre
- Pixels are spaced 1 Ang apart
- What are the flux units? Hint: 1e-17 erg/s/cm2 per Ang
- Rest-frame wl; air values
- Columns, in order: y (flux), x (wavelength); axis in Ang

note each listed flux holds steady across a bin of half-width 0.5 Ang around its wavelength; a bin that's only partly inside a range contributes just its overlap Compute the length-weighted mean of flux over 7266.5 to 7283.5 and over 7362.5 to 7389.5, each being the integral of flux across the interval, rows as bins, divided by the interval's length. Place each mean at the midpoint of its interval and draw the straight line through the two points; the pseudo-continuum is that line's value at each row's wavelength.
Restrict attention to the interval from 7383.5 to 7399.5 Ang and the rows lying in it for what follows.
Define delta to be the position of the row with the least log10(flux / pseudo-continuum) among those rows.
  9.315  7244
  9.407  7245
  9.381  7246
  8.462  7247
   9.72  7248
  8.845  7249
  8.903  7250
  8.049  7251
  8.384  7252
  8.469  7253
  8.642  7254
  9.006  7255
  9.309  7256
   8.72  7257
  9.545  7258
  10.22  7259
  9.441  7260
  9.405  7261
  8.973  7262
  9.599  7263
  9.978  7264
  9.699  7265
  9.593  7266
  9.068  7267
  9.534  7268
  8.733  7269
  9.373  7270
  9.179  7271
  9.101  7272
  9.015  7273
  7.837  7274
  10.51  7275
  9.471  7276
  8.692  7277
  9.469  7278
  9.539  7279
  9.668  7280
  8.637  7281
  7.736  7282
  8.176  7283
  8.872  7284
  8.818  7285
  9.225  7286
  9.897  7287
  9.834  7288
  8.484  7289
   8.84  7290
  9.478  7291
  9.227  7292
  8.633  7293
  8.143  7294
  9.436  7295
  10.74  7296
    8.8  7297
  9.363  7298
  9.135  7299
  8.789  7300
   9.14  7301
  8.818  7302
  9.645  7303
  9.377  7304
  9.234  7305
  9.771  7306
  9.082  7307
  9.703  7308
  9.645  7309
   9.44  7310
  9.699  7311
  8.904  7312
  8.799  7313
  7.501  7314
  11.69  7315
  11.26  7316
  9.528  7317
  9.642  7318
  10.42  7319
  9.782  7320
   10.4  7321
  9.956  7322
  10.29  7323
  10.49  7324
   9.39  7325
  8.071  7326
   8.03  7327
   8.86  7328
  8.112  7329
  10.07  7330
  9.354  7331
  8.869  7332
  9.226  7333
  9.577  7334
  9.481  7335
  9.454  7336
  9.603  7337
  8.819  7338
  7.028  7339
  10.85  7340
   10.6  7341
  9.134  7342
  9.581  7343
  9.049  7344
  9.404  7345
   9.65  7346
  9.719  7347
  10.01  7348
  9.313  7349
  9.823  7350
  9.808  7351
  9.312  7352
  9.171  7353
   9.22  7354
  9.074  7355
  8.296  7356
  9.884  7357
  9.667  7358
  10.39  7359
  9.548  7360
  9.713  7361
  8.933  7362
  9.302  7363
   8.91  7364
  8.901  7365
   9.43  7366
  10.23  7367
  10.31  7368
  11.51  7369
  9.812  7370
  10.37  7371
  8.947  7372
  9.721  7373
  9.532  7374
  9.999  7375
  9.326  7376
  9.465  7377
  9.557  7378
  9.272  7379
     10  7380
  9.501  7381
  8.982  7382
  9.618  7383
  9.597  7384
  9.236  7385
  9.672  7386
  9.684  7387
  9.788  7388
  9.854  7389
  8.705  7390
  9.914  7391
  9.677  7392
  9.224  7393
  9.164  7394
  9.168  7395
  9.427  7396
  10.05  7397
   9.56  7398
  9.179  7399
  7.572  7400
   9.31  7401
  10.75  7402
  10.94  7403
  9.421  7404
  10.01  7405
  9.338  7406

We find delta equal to 7390 Ang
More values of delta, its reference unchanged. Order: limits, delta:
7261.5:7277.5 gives 7274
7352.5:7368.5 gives 7356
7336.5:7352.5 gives 7339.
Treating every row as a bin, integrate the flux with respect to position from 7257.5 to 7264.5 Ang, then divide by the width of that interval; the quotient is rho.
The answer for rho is 9.6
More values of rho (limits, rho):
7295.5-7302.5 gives 9.3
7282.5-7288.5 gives 9.1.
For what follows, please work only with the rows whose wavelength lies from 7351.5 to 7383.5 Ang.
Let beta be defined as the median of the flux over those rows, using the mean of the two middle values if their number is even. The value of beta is 9.52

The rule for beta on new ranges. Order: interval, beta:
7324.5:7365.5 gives 9.35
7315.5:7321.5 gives 10.09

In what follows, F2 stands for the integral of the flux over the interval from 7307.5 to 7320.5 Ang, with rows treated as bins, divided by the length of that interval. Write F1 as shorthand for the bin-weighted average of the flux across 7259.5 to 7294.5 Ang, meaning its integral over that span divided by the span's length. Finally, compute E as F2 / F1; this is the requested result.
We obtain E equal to 1.06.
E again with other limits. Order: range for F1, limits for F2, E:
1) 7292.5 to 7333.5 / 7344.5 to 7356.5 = 1.00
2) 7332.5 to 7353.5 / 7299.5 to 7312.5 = 0.99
